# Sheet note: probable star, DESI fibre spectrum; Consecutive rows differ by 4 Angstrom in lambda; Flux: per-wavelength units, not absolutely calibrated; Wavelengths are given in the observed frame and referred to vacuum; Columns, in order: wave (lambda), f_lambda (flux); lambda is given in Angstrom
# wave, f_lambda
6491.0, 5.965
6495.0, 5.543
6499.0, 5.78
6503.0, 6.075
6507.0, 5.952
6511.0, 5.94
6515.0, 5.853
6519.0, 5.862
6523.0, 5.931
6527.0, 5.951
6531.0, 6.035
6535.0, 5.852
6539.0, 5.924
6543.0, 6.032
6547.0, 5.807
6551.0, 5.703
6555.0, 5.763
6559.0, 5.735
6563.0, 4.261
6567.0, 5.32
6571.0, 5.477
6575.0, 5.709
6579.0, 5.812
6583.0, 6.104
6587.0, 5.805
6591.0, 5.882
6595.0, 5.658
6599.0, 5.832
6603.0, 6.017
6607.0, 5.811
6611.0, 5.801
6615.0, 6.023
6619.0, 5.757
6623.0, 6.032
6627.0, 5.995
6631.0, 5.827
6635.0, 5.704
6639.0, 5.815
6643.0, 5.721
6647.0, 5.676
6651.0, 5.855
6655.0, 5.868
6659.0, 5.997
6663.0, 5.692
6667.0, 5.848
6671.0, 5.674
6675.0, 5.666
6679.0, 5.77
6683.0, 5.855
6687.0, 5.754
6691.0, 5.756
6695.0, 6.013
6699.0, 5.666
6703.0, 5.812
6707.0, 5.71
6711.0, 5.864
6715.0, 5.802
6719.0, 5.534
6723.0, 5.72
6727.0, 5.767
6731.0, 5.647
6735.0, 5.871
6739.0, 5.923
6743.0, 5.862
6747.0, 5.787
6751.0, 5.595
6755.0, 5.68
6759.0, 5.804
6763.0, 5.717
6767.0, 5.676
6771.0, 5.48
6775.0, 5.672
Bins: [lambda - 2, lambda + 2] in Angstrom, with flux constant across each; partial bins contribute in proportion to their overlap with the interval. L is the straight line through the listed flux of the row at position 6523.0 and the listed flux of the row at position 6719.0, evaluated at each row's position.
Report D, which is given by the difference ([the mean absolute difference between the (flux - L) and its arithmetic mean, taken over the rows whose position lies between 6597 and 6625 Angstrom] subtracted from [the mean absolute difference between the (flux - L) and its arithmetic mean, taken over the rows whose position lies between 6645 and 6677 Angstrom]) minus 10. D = -10.0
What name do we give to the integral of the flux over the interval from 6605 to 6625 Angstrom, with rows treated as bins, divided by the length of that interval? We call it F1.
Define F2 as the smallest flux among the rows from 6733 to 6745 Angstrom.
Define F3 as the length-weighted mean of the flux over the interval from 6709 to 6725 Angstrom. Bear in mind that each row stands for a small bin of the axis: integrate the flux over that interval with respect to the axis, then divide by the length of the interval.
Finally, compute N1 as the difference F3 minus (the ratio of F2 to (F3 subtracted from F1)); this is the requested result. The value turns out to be -32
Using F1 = 5.88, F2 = 5.862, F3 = 5.73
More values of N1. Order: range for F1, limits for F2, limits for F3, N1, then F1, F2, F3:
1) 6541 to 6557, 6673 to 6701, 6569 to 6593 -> -196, 5.83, 5.666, 5.80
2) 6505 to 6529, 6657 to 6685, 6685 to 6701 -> -42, 5.91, 5.666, 5.80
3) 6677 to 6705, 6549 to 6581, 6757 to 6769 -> -54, 5.80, 4.261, 5.73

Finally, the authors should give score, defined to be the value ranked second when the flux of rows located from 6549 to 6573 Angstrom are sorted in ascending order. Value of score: 5.32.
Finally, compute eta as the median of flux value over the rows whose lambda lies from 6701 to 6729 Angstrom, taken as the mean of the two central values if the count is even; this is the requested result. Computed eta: 5.77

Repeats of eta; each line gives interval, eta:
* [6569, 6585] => 5.76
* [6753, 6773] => 5.68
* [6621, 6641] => 5.83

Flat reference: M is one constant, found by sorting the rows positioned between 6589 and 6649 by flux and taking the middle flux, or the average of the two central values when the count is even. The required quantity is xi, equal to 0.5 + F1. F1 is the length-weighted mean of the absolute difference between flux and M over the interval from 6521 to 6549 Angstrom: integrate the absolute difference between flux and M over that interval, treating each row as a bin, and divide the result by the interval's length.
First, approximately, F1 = 0.120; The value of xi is 0.62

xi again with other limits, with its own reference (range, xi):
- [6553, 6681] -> 0.66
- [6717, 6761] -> 0.61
